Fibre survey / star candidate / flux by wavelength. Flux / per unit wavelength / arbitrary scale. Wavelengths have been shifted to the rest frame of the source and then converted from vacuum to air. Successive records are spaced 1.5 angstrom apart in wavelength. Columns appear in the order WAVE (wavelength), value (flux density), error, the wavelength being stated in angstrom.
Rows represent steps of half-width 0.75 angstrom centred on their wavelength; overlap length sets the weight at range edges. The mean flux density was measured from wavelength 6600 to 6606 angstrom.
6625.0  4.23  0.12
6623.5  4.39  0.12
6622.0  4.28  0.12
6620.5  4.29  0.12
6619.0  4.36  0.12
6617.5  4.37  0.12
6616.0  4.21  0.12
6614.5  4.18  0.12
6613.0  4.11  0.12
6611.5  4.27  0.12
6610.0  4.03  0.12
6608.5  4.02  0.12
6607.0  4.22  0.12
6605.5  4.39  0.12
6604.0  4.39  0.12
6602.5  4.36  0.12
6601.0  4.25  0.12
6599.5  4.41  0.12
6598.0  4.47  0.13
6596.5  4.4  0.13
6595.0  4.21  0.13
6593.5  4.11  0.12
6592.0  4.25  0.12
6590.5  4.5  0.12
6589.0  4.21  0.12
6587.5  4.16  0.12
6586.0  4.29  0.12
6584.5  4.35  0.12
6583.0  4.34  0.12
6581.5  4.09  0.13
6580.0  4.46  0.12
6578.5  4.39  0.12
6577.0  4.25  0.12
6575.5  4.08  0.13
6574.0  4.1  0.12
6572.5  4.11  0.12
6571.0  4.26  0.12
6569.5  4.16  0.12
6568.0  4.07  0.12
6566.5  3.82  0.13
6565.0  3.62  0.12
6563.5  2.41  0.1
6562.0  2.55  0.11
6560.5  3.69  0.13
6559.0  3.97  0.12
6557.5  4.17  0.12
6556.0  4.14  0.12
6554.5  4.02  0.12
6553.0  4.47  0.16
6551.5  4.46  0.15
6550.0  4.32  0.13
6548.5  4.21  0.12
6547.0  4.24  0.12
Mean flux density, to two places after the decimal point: 4.35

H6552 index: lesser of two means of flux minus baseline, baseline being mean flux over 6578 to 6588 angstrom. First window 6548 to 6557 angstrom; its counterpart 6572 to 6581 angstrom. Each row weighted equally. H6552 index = -0.07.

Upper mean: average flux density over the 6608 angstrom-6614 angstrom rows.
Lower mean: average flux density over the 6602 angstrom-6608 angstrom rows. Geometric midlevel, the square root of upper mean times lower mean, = 4.22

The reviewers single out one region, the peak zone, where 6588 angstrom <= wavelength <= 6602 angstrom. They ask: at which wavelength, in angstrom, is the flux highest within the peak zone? 6590.5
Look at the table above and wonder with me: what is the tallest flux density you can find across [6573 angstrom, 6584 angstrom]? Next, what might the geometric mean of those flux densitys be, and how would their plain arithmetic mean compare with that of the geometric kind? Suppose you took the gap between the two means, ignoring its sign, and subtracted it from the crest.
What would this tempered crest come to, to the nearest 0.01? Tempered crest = 4.46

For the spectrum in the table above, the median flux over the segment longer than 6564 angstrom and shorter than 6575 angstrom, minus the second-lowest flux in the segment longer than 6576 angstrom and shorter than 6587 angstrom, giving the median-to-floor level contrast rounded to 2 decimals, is -0.15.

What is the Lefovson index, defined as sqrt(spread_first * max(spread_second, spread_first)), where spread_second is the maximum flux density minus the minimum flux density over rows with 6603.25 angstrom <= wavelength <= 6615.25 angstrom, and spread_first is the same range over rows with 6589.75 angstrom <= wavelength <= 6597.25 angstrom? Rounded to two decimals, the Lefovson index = 0.39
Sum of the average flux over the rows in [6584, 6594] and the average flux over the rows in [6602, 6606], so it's 8.65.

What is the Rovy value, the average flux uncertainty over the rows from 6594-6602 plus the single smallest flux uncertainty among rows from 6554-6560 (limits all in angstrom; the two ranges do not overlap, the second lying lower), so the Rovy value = 0.246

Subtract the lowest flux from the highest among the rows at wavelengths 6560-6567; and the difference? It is 1.41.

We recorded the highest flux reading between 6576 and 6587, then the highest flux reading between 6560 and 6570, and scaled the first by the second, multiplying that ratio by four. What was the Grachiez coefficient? 4.29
